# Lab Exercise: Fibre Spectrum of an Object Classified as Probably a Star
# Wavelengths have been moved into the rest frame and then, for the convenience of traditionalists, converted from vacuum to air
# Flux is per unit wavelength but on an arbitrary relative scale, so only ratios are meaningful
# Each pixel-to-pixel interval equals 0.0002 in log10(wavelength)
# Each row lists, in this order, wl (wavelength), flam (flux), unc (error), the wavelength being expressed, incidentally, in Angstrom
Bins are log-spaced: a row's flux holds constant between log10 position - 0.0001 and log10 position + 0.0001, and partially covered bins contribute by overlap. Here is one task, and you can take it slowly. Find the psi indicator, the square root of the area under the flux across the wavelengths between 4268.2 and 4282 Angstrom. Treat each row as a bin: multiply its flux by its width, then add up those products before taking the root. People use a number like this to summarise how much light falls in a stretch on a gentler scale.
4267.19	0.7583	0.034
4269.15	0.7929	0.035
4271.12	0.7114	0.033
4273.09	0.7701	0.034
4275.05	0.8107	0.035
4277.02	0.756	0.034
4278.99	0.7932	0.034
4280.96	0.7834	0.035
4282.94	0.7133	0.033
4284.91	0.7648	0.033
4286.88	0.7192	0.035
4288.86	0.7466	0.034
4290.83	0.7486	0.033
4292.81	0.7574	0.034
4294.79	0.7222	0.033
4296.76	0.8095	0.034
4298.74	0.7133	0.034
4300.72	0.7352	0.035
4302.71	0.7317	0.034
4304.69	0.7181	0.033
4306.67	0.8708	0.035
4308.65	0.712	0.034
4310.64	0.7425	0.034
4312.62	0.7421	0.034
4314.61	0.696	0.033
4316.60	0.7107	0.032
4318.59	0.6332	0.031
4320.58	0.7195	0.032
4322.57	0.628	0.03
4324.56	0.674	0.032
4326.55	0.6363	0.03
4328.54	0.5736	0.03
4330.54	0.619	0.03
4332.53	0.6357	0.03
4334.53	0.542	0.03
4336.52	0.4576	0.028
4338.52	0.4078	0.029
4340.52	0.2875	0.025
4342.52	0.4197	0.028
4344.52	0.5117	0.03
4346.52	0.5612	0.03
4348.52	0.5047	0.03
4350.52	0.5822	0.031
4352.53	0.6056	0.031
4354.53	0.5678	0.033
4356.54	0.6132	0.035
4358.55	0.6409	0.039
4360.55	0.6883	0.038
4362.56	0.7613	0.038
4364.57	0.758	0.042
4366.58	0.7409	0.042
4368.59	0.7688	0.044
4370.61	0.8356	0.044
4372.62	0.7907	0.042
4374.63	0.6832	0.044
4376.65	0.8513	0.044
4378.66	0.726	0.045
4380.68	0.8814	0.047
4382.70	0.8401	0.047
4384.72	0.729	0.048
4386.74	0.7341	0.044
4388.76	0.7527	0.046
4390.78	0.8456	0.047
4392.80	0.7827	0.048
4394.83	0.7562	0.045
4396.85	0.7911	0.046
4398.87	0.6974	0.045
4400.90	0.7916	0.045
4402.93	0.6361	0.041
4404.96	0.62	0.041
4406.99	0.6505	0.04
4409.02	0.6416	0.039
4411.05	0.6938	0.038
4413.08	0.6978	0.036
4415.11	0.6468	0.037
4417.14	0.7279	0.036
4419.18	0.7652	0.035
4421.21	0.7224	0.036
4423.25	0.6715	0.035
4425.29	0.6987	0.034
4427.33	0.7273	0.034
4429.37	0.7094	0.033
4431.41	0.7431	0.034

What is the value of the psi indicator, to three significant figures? 3.27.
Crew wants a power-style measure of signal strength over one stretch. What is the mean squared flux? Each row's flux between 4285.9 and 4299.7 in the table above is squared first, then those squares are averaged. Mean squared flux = 0.56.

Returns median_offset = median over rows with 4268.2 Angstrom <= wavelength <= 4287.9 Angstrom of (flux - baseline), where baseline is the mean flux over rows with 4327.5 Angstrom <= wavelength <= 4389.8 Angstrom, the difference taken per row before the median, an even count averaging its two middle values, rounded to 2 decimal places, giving 0.12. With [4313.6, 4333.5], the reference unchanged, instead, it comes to -0.01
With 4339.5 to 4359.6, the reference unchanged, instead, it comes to -0.08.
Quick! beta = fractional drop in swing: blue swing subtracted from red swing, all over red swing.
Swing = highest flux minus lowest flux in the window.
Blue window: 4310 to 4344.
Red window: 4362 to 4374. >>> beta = -3.8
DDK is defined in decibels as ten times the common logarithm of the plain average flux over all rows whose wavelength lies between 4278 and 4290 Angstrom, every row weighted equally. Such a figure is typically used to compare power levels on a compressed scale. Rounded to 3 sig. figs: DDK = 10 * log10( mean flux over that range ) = -1.23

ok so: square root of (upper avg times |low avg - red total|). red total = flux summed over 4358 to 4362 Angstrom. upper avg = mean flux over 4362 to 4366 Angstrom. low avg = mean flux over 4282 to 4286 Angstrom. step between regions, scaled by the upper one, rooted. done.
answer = 0.67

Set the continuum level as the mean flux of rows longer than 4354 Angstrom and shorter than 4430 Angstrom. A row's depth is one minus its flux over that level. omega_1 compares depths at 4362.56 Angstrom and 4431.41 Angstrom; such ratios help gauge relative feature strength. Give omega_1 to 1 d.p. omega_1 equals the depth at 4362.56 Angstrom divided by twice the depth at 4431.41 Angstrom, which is 1.1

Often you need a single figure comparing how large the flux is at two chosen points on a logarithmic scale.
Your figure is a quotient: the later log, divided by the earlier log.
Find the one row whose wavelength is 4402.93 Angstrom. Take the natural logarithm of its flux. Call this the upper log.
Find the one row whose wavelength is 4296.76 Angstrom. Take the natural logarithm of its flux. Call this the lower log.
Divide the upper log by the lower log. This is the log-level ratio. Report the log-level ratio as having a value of 2.1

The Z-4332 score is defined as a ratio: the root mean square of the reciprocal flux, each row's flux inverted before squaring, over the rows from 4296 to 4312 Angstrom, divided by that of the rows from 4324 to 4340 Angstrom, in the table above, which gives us 0.73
